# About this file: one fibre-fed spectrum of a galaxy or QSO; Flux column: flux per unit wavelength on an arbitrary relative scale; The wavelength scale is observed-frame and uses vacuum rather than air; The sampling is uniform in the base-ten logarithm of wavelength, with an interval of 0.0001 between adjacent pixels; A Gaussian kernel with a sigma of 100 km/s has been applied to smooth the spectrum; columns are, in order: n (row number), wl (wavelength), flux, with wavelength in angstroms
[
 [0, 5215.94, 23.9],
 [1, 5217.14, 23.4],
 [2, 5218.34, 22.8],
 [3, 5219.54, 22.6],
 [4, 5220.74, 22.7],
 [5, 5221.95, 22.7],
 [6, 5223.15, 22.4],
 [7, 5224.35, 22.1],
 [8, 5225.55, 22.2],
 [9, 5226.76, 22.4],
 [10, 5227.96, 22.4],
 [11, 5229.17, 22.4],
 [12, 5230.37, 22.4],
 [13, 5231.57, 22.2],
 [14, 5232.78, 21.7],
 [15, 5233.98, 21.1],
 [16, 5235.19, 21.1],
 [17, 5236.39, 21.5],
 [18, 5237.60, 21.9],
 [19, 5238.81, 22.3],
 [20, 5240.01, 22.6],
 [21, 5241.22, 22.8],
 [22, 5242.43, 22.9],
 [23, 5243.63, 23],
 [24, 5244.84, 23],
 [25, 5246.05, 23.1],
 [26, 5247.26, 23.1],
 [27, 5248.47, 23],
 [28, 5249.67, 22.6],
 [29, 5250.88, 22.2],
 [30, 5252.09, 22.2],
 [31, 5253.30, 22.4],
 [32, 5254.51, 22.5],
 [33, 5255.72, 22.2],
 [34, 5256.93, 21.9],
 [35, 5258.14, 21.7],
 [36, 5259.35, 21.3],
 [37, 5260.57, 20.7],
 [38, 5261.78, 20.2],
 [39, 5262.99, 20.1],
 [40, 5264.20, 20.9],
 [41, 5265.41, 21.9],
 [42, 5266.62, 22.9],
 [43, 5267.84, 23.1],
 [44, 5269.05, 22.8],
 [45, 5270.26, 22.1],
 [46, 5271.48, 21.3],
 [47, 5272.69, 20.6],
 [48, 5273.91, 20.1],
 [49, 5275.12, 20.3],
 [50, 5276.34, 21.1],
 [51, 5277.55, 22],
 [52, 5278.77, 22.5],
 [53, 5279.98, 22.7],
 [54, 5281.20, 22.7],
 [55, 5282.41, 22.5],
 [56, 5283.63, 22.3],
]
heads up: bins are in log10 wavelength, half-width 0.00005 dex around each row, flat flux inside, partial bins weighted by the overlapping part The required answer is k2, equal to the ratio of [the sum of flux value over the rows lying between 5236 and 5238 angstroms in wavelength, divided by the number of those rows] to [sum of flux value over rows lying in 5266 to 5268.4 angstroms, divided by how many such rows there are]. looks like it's 0.94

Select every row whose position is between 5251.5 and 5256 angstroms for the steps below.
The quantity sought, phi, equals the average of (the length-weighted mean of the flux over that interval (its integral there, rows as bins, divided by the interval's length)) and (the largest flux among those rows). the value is 22.4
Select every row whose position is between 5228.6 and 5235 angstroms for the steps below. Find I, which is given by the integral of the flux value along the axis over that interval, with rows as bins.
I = 140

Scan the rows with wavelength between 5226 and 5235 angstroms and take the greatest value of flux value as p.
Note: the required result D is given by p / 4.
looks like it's 5.60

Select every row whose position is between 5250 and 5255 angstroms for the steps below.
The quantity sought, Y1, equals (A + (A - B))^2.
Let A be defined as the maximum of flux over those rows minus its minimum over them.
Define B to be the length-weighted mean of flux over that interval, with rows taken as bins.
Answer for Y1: 472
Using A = 0.3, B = 22.3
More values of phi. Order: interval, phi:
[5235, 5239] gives 22.0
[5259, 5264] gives 20.9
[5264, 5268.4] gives 22.7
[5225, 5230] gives 22.4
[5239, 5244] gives 22.9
